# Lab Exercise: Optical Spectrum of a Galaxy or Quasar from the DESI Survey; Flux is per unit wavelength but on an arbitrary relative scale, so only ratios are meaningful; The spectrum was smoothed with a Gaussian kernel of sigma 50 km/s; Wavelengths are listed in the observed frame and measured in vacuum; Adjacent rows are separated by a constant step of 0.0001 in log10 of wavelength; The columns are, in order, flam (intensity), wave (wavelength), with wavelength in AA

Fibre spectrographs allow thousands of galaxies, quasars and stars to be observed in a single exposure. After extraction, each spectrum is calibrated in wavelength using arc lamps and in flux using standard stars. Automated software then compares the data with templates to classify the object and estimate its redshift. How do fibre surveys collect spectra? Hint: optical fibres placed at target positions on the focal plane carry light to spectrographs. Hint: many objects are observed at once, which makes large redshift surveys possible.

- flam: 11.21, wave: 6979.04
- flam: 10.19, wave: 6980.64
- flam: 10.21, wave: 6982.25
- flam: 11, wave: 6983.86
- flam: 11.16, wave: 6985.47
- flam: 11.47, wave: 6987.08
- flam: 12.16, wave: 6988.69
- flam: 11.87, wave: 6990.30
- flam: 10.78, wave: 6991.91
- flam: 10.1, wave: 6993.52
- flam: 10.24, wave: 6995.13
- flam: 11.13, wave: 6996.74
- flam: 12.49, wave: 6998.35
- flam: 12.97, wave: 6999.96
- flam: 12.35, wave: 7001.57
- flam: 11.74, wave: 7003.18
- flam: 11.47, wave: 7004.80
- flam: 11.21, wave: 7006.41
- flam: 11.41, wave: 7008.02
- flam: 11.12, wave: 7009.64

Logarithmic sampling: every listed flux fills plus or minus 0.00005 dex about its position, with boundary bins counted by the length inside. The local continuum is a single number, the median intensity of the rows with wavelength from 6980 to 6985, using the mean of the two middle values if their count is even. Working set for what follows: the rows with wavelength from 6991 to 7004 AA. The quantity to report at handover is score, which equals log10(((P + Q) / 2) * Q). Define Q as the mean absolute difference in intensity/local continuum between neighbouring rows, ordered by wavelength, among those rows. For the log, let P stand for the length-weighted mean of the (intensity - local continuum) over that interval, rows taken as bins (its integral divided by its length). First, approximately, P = 1.27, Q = 0.067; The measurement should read -1.35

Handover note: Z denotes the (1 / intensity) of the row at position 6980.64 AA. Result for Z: 0.098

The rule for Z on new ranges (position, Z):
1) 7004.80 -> 0.087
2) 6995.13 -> 0.098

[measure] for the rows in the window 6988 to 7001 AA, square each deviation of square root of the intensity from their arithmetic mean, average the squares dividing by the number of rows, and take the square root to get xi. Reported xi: 0.15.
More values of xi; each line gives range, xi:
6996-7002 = 0.10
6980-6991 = 0.11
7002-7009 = 0.03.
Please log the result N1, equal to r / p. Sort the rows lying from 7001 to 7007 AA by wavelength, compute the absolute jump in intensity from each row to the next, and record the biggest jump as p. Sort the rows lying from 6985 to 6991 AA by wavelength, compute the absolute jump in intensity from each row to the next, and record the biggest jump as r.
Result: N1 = 1.1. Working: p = 0.61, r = 0.69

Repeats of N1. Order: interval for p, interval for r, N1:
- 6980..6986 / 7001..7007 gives 0.8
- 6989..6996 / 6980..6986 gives 0.7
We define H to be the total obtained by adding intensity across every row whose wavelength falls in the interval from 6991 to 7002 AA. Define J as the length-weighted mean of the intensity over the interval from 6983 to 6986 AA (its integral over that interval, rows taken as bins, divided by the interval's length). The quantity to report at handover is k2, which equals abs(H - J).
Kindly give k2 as 69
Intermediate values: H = 80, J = 11.0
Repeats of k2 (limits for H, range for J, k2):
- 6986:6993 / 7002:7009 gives 35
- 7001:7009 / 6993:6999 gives 47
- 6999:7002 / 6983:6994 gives 14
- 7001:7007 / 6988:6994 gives 36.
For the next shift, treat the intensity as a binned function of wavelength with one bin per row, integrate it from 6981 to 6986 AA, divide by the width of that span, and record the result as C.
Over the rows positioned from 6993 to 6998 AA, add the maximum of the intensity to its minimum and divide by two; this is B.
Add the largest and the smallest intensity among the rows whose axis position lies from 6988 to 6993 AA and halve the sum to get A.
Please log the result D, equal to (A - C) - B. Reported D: -9.8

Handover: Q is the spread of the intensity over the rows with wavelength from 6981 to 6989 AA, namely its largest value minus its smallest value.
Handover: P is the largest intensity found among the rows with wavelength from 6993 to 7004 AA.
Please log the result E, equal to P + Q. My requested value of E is 14.9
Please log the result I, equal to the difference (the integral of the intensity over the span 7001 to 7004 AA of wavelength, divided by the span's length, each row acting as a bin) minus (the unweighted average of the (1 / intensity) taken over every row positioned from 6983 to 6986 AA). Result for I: 11.9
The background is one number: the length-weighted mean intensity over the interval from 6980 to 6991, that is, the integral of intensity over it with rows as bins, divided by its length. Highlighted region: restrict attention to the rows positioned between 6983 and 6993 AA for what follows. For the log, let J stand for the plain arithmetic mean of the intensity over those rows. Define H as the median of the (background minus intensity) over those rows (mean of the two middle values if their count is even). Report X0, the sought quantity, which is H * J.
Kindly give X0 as -2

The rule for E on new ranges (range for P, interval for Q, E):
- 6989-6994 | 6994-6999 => 14.1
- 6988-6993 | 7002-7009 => 12.7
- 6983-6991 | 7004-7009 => 12.4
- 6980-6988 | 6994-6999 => 13.7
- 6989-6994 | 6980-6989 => 13.8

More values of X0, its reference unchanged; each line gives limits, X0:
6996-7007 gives -7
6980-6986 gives 6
